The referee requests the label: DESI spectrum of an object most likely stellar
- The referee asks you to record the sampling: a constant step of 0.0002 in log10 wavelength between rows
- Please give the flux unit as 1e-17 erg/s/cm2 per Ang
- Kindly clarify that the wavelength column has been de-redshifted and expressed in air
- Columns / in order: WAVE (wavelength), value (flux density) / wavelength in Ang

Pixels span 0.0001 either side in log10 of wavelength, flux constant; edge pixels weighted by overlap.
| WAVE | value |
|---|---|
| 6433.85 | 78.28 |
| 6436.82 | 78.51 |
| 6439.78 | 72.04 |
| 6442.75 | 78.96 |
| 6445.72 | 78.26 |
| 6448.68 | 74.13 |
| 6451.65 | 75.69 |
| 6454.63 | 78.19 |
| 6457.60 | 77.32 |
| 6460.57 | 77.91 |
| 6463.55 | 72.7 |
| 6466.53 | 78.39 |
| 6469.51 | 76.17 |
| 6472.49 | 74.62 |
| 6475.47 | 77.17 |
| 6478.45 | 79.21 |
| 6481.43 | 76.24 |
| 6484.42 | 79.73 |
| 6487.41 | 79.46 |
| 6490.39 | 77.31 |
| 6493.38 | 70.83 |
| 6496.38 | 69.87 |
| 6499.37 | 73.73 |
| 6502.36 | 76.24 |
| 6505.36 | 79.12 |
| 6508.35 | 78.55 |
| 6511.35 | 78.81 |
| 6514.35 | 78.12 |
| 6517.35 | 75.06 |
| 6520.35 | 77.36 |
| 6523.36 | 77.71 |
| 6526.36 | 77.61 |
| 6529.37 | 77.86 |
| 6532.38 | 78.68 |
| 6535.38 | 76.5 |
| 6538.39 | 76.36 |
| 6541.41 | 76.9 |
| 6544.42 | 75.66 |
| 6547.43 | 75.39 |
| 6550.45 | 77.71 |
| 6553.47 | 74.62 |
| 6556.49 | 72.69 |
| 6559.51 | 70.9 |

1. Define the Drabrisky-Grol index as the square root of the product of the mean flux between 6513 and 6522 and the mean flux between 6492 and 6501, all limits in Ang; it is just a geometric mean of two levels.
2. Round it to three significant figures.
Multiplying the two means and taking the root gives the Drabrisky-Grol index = 74.1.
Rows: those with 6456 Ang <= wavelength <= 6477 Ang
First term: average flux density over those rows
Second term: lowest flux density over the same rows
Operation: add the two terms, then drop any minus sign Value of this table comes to 149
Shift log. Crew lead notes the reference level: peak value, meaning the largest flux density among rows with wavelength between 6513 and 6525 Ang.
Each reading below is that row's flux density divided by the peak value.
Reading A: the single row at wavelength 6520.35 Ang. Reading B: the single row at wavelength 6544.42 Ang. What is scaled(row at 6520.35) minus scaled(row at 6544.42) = 0.02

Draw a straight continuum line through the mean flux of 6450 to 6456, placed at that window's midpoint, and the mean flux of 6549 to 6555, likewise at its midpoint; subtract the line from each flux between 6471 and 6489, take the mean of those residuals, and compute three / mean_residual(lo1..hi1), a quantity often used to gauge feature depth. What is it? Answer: 3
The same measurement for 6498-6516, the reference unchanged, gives 3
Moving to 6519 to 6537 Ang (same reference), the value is 2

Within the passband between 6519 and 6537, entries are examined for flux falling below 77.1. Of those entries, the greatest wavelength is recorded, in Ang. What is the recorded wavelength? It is 6535.38 Ang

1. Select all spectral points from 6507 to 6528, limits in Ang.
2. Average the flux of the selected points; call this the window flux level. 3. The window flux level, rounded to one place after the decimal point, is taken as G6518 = 77.6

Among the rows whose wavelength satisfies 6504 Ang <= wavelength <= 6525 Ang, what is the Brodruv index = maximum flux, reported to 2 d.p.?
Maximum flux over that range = 79.12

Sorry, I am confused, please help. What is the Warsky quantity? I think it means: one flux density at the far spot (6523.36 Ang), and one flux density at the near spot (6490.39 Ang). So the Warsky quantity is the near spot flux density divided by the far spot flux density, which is 0.99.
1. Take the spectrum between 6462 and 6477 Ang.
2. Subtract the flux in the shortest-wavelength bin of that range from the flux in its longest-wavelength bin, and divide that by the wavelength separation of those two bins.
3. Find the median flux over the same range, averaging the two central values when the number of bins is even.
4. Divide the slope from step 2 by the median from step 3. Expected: 0.0049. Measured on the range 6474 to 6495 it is -0.0046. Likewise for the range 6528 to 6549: -0.0018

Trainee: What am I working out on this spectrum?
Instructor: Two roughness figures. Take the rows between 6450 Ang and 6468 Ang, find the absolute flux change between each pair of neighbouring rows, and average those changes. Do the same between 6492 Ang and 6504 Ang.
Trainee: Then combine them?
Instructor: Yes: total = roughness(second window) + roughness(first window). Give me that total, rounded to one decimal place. 5.4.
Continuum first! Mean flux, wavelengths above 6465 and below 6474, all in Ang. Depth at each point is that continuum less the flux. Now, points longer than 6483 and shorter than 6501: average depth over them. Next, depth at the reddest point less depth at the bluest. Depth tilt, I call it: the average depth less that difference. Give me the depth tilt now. -4.8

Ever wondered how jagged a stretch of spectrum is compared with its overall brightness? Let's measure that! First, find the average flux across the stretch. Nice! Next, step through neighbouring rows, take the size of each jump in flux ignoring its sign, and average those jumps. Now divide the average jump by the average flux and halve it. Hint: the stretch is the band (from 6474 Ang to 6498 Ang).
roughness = 0.0172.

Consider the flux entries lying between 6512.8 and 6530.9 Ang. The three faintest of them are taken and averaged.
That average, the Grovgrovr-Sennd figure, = 77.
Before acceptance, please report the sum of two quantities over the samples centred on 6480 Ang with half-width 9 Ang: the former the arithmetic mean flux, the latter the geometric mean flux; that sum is 155.5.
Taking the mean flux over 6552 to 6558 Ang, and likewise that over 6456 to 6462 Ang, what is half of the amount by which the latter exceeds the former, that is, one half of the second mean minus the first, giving 2.0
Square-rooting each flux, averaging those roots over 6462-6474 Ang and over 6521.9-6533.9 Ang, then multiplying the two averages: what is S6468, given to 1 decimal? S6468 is 76.7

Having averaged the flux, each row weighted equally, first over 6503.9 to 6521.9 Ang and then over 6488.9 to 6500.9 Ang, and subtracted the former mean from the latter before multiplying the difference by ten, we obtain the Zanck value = -49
